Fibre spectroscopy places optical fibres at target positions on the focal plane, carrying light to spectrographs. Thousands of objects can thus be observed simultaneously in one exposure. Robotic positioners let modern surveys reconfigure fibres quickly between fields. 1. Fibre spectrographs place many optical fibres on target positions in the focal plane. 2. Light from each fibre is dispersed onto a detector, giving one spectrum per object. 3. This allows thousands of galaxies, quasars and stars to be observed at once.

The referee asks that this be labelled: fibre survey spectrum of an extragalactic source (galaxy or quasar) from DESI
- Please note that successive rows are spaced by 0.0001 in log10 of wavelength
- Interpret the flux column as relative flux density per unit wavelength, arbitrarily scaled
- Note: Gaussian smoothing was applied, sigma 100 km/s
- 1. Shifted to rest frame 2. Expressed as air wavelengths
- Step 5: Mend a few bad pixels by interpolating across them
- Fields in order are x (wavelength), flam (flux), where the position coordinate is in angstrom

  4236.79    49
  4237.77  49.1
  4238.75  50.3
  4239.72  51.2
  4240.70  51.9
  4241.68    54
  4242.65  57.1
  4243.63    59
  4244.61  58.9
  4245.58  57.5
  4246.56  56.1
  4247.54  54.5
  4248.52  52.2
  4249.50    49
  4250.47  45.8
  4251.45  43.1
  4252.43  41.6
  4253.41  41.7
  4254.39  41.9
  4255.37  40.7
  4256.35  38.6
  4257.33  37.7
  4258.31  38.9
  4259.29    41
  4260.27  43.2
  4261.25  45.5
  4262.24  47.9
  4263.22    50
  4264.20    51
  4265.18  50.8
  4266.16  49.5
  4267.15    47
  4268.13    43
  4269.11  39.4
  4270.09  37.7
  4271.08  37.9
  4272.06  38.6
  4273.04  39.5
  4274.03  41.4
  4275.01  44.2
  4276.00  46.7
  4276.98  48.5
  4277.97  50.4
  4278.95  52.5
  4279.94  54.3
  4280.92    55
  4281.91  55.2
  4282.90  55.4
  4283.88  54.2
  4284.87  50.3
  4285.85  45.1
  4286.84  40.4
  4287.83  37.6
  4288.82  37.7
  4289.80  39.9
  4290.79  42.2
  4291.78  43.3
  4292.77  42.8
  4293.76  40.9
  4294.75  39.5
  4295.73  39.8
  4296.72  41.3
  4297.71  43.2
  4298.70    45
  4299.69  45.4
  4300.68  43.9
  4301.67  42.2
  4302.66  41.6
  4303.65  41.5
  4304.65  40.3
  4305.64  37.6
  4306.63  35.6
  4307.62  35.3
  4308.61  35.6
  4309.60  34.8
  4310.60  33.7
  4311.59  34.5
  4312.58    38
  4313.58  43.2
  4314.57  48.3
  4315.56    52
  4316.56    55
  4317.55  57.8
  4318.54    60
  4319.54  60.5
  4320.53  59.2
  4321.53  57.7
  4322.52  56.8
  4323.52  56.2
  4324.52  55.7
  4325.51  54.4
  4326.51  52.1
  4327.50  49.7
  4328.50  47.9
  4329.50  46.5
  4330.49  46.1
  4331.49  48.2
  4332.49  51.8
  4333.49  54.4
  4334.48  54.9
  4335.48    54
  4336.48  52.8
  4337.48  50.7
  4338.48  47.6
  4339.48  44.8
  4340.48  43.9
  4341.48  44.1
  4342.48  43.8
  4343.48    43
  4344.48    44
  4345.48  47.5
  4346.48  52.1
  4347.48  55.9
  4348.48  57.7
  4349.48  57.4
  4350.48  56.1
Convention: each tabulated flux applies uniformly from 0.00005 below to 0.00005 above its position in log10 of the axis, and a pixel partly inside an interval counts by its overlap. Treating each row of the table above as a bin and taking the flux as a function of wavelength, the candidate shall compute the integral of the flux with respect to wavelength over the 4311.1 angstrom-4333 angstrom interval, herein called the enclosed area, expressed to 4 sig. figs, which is 1126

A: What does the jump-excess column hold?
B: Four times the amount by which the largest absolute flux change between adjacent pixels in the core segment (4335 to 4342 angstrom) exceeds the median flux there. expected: -178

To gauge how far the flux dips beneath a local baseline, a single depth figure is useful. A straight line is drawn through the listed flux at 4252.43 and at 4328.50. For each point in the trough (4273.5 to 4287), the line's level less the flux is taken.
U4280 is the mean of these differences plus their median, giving -12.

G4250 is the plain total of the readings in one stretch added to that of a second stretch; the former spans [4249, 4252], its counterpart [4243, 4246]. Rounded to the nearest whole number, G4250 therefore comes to 313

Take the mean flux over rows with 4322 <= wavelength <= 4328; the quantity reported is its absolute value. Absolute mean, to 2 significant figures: 54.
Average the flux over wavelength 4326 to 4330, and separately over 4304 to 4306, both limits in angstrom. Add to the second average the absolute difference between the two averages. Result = 49.1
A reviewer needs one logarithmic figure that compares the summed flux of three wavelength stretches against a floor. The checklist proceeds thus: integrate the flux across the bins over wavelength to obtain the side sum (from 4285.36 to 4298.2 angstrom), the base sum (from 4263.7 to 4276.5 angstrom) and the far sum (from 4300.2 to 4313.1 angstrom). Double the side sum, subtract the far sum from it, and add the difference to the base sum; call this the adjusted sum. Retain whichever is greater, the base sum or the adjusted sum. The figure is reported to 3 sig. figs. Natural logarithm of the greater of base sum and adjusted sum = 7.02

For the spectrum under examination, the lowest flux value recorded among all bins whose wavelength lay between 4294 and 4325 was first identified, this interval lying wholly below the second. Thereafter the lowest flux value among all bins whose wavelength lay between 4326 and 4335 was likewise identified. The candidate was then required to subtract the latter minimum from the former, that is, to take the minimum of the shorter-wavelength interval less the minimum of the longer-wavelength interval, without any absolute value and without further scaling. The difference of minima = -12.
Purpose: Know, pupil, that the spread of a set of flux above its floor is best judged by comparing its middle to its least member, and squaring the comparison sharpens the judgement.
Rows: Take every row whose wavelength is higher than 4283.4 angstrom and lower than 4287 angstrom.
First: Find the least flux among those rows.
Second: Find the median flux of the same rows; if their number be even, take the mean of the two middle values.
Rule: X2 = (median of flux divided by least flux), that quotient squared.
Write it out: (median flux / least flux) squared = 1.39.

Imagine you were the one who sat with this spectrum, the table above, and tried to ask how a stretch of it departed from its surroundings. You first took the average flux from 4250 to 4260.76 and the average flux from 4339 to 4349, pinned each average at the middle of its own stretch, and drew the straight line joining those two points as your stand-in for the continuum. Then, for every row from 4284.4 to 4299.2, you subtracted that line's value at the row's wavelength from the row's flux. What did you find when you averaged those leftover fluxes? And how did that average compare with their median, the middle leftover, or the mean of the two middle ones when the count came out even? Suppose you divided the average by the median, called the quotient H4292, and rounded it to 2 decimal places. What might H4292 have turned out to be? 0.67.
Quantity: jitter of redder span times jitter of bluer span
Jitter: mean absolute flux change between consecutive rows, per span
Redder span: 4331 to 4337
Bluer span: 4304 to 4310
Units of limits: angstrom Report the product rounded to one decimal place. 2.1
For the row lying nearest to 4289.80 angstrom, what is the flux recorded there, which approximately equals 39.9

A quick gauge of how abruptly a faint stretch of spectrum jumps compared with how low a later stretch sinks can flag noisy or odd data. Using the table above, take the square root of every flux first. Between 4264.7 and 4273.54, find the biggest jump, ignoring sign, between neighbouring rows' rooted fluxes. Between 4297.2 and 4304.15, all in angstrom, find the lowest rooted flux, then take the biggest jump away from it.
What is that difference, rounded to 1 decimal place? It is 6.1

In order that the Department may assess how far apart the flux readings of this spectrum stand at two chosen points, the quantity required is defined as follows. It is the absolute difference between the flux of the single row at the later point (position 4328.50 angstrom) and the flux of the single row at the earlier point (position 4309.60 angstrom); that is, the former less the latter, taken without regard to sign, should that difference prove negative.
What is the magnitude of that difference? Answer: 13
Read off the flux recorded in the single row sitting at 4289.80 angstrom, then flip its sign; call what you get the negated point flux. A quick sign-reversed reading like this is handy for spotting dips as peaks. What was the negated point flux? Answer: -40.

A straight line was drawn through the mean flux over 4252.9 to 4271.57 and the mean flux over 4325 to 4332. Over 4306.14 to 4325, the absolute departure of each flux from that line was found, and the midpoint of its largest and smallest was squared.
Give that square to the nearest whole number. 51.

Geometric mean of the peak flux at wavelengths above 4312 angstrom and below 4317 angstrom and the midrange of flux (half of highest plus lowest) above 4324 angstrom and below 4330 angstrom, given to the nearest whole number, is 53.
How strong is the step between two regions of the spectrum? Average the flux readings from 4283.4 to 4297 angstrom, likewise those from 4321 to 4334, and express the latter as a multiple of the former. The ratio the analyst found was 1.23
